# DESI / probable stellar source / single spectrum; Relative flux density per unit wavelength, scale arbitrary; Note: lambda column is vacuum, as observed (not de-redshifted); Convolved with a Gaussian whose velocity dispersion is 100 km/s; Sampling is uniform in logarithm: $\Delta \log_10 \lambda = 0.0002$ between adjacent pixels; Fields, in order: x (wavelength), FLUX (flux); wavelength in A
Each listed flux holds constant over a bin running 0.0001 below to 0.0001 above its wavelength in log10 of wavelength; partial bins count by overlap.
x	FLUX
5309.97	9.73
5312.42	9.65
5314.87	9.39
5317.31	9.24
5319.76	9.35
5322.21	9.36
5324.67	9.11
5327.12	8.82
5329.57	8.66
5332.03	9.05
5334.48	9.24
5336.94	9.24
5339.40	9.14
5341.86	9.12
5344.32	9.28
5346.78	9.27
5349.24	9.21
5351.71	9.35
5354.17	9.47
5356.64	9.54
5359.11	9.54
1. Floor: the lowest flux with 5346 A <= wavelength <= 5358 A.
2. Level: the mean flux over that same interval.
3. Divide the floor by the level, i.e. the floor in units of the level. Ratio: 0.983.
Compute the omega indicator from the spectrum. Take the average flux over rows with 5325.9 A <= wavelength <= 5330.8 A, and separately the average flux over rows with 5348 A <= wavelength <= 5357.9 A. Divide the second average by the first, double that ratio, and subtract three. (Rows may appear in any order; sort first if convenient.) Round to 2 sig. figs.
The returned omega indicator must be -0.85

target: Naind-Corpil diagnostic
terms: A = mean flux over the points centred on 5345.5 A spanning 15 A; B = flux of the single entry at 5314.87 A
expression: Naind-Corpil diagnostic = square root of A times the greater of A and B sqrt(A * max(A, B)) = 9.31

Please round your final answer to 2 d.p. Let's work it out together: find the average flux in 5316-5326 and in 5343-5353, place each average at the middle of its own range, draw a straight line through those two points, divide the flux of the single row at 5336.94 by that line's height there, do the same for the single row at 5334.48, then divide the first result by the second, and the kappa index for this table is 1.00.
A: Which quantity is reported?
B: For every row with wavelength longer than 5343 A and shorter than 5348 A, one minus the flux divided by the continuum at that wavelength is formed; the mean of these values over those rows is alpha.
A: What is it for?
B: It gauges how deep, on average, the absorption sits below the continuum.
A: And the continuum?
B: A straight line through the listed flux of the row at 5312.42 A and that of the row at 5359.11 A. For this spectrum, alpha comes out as 0.031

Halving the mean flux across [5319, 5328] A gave 4.58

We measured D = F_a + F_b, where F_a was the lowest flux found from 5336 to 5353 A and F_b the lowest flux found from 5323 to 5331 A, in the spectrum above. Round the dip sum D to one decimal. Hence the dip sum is 17.8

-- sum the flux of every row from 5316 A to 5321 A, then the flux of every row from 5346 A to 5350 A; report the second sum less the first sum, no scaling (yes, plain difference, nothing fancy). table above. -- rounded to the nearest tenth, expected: -0.1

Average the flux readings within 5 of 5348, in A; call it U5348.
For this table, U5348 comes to 9.28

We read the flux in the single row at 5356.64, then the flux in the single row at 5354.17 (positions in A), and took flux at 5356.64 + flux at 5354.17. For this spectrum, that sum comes 19.0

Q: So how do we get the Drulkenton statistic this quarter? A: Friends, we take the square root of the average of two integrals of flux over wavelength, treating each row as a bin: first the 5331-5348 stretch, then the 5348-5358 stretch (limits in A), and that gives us 11.2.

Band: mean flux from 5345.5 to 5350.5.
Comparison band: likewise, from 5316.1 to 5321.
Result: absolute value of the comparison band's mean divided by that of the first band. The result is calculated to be 1.01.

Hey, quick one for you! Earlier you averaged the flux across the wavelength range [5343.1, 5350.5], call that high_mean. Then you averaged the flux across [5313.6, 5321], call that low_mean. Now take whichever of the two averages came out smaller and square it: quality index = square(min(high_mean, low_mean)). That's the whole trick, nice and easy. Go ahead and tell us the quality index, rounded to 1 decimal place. 85.6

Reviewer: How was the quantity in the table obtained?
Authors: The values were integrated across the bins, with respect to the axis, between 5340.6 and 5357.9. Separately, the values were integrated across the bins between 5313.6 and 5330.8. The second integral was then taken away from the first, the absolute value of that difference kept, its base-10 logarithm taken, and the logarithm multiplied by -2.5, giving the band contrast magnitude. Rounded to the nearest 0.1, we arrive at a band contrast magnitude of -1.5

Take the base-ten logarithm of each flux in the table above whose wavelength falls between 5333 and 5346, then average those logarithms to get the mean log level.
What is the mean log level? 0.964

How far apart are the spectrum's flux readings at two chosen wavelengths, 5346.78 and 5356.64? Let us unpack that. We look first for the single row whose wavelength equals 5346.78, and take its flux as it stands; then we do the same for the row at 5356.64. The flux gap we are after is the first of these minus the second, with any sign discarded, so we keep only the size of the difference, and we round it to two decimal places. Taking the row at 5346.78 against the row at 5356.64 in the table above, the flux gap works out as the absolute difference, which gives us 0.27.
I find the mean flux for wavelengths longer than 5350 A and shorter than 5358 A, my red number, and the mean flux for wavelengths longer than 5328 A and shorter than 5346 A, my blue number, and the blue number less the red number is -0.3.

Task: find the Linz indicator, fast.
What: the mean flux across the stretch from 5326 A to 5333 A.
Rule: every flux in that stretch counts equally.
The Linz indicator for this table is 8.8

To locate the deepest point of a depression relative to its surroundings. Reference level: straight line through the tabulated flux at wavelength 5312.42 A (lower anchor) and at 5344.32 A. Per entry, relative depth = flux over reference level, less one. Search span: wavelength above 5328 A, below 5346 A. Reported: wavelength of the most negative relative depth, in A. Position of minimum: 5329.57 A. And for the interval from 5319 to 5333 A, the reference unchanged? 5329.57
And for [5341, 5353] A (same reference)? 5341.86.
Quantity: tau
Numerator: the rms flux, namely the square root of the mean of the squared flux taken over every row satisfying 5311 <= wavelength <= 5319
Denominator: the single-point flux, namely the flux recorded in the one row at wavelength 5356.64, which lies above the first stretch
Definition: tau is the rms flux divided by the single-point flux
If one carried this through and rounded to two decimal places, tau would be 0.99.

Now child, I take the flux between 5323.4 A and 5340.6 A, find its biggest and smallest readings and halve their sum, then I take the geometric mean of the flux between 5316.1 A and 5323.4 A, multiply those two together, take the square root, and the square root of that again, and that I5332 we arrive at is 3.02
